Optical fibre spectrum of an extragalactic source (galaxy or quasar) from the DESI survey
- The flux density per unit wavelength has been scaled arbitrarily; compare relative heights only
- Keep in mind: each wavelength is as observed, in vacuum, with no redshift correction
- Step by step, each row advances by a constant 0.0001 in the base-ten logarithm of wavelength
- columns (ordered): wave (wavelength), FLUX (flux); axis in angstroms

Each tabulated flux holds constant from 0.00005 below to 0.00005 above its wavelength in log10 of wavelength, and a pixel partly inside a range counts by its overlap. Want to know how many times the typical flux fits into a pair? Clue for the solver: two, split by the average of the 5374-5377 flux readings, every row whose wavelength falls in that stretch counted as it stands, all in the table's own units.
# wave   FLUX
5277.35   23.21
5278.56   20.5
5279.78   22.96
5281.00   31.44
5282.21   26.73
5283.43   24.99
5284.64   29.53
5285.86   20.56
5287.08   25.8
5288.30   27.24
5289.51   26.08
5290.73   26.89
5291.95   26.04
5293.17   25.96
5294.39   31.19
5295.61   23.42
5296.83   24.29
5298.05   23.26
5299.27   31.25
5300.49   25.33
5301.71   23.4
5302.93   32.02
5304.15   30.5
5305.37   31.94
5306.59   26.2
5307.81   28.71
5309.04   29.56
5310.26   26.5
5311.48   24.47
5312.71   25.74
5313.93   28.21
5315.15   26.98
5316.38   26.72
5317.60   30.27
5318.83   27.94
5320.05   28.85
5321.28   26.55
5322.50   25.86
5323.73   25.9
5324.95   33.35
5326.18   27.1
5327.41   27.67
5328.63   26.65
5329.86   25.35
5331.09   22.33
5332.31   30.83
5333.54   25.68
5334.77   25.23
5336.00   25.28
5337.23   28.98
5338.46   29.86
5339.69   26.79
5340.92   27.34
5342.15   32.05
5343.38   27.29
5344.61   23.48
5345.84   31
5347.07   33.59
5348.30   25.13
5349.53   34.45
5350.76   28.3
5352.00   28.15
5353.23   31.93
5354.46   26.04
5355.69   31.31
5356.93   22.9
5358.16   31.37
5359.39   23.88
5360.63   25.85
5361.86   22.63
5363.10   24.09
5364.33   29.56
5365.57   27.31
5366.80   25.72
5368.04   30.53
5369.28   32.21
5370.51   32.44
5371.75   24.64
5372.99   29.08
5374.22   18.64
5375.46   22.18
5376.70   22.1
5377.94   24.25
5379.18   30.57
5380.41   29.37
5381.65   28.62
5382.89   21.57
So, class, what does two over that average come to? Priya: 0.095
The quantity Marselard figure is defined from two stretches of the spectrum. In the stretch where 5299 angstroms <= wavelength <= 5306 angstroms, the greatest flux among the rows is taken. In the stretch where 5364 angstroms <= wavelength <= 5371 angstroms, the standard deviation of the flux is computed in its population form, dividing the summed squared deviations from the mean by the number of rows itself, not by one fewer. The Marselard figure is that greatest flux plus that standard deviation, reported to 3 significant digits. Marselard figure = 34.5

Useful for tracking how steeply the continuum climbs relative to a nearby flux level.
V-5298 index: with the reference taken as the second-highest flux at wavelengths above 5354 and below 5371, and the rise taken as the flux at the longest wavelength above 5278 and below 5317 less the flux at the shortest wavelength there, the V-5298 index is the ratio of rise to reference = 0.19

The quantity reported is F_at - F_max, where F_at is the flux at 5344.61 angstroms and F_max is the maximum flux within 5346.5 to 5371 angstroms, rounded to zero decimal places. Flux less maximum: -11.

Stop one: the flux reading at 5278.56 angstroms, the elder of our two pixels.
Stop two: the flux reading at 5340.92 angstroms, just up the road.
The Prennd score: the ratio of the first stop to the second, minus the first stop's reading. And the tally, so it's -19.8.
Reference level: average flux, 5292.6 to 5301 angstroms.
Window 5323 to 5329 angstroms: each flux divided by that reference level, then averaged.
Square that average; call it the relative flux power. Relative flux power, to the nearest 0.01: 1.14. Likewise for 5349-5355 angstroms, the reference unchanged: 1.27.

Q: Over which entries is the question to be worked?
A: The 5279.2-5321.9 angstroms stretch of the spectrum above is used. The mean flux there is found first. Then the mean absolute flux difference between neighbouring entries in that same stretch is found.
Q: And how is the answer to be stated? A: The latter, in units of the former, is 0.118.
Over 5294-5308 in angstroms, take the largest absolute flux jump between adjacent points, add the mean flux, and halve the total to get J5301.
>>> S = 18.1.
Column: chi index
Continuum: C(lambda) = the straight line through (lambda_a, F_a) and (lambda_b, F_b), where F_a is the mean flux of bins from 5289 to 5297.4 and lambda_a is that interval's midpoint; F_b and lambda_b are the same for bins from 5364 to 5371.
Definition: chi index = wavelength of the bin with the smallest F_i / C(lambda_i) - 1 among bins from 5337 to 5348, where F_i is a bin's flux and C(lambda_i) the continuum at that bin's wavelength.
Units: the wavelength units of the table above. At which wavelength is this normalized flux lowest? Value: 5344.61 angstroms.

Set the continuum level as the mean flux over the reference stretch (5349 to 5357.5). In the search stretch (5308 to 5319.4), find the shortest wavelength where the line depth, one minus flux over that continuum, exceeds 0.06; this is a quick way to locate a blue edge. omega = 5310.26 angstroms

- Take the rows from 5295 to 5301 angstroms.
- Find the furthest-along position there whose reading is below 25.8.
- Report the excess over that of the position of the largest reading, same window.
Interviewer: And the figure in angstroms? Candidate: -1.2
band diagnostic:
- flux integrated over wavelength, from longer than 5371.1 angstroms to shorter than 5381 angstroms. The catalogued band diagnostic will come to 249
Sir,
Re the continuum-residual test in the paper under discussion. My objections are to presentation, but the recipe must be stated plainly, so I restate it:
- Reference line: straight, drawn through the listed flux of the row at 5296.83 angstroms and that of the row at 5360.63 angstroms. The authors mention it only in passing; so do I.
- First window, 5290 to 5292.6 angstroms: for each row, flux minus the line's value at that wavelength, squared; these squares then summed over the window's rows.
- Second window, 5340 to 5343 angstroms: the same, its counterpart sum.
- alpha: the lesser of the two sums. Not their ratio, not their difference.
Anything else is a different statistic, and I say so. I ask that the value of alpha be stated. 11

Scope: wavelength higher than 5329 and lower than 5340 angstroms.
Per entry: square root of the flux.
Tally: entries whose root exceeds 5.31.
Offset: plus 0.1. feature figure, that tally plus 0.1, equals 3.10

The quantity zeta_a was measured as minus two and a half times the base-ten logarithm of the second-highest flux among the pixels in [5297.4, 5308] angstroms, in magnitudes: -3.76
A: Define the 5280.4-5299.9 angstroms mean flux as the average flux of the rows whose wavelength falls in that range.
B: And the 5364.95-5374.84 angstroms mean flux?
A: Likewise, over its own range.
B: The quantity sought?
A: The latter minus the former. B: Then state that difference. 1.0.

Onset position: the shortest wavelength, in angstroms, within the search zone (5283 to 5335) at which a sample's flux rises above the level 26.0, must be 5284.64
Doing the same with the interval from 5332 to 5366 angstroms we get 5332.31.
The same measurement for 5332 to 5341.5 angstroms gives 5332.31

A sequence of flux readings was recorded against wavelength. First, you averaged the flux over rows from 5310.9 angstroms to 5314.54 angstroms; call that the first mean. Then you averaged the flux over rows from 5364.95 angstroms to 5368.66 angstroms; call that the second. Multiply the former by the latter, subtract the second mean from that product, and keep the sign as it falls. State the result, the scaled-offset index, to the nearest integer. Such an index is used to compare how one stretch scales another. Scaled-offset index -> 700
